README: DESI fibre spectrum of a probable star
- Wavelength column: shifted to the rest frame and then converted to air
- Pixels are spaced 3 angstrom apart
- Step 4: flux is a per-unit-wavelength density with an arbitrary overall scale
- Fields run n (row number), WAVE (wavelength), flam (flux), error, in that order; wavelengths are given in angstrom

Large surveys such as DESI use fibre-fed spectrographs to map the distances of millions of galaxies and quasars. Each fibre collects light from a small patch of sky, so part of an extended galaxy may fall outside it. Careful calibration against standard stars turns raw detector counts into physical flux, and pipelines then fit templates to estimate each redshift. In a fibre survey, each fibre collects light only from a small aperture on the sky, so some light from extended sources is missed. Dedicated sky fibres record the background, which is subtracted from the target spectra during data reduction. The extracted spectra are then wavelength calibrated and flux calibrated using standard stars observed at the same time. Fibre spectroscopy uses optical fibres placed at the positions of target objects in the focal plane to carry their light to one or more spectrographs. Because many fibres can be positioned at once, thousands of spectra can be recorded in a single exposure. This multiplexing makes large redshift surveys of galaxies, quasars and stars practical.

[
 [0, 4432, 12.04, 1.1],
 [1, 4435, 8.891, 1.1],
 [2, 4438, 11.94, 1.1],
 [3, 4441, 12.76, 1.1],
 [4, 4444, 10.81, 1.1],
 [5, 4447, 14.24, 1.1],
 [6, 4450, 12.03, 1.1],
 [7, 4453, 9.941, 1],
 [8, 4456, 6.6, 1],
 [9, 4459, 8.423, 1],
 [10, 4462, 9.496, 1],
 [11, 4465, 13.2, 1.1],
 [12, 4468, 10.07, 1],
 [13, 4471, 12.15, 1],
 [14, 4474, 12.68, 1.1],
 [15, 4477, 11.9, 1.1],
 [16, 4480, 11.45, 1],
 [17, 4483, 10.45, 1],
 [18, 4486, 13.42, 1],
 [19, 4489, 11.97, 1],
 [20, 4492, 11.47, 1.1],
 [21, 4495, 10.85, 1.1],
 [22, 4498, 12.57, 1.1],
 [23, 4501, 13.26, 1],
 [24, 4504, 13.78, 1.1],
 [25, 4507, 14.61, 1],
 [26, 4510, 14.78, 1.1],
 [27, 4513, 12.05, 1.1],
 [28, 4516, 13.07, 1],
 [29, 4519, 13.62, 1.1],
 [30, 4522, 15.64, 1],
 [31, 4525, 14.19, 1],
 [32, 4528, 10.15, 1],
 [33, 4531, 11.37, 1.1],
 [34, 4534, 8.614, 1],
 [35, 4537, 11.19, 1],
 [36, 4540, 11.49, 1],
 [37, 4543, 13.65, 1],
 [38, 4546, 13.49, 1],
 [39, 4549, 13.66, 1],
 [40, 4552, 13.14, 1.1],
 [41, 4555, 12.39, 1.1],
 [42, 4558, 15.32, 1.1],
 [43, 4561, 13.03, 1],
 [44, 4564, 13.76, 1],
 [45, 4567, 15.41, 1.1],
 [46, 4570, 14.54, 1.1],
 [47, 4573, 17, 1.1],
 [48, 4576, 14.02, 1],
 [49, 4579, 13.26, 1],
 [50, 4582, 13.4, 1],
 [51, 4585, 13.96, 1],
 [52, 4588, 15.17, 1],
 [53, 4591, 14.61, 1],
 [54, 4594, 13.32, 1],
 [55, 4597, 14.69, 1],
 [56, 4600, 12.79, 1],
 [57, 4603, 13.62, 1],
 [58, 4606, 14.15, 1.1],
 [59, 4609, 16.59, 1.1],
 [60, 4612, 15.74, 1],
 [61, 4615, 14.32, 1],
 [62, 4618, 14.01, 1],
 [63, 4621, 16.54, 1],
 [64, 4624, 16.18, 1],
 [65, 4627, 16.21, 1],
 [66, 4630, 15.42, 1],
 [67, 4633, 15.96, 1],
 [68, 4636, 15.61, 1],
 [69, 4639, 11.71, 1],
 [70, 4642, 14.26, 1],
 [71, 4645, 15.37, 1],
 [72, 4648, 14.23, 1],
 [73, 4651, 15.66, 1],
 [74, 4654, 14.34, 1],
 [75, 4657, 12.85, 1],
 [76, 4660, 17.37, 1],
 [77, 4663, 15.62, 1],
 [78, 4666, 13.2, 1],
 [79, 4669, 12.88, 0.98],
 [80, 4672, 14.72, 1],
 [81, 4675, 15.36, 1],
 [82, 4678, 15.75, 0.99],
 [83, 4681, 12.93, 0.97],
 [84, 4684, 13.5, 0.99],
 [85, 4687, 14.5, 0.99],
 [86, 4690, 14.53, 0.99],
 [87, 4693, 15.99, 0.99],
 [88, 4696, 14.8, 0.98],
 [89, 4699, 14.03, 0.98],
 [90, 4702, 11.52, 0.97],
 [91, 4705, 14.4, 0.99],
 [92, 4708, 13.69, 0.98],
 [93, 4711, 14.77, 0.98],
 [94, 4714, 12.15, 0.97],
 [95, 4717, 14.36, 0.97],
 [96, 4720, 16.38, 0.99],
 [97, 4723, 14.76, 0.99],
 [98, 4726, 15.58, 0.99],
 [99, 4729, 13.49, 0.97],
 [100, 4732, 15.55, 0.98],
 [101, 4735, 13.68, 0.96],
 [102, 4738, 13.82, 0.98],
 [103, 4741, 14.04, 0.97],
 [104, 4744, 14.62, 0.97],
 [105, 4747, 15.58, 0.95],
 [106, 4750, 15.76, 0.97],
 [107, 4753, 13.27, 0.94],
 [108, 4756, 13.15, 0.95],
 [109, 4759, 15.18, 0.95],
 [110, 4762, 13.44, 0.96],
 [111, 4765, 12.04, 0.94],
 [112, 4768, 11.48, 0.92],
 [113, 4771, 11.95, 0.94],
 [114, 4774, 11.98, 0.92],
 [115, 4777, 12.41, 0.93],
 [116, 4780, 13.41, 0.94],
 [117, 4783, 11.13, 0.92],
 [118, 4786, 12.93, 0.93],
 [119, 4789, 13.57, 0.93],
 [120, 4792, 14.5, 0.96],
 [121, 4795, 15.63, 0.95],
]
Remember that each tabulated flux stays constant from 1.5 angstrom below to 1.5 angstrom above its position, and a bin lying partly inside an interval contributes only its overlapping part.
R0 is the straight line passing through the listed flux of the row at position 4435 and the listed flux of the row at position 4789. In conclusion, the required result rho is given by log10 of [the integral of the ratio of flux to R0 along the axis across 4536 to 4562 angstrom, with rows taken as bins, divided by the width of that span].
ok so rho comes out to 0.10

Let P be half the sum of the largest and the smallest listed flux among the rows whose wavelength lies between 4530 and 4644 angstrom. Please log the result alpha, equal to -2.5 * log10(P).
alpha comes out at -2.77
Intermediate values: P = 12.8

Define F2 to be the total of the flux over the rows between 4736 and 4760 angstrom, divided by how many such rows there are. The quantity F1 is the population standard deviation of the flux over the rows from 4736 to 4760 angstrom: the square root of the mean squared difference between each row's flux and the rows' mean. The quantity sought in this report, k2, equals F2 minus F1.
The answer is 13.5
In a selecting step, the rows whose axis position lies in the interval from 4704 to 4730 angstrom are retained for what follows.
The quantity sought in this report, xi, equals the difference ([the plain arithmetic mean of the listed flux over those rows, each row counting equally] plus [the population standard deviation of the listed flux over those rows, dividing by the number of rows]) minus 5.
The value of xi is 10.6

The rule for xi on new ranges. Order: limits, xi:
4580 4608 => 9.7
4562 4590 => 10.6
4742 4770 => 10.3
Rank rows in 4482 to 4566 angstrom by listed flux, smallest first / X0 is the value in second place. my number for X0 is 10.15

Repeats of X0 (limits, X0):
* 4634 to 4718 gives 11.71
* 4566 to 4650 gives 12.79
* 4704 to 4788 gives 11.48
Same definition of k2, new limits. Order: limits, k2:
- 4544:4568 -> 12.8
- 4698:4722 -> 12.5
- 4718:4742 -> 13.7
